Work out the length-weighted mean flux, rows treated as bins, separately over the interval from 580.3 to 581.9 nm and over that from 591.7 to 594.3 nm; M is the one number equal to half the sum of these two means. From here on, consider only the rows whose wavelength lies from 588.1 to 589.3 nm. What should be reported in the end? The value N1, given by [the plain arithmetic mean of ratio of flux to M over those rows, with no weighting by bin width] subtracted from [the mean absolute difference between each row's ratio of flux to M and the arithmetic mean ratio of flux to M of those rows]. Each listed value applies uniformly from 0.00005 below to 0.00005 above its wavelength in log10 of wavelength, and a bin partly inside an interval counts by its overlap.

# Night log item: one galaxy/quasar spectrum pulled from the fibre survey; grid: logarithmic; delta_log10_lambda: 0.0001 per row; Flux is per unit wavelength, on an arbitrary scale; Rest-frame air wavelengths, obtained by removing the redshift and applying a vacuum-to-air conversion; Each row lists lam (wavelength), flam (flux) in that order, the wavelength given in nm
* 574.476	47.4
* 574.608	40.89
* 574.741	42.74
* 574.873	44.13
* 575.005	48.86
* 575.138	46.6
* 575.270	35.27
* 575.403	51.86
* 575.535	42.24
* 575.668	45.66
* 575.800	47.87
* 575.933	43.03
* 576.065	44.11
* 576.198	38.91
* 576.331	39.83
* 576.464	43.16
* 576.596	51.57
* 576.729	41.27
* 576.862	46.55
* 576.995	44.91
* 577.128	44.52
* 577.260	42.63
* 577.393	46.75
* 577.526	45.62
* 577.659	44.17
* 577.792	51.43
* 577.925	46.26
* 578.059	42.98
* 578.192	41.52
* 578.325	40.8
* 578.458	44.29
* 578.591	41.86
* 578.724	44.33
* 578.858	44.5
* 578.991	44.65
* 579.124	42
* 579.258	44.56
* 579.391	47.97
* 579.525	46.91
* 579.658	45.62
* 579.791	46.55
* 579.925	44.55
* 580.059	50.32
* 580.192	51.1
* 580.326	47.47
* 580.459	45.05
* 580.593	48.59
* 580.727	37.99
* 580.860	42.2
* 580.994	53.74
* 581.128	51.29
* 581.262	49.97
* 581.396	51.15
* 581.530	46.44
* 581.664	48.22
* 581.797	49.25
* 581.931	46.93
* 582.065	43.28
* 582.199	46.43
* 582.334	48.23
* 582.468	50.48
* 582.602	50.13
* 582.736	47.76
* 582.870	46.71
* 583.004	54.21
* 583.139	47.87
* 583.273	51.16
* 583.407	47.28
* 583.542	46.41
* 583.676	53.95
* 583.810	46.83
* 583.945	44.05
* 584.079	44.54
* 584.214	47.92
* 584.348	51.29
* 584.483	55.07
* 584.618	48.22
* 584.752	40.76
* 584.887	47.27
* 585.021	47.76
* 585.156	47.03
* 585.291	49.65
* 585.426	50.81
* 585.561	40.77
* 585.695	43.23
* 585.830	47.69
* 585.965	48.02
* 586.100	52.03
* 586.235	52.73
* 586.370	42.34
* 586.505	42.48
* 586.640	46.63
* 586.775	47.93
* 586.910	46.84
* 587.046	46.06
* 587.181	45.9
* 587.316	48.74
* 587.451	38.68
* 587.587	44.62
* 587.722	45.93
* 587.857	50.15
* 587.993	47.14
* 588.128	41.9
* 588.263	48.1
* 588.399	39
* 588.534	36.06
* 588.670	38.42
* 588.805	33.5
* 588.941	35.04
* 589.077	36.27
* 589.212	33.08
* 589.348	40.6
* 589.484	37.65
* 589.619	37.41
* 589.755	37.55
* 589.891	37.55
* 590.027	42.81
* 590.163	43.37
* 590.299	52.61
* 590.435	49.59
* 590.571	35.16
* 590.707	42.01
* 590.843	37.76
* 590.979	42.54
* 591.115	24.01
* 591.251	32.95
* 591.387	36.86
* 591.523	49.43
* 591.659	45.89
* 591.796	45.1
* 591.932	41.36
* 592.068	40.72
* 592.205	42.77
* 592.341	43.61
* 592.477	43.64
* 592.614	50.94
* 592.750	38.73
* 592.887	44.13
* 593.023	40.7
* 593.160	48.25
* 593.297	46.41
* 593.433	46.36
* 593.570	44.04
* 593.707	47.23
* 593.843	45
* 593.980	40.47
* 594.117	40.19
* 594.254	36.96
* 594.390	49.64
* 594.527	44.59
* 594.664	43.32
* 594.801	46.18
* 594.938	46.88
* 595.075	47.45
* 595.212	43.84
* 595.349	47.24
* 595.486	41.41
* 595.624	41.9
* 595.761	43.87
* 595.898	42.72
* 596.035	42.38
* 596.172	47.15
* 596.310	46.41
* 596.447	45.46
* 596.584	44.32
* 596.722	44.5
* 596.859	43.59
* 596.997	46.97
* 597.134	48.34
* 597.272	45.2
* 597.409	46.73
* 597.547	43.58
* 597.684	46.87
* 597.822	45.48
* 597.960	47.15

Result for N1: -0.76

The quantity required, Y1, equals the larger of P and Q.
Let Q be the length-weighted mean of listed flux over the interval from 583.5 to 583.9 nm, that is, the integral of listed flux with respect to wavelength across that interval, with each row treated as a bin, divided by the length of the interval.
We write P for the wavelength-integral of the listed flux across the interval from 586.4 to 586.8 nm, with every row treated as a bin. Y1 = 49.0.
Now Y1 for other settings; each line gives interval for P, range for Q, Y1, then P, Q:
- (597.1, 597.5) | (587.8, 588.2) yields 46.3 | 18.6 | 46.3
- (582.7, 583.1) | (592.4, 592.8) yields 44.7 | 19.8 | 44.7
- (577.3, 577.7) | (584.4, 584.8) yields 48.5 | 18.2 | 48.5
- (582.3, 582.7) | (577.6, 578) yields 47.2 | 19.9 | 47.2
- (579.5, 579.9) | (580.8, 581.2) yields 49.1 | 18.5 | 49.1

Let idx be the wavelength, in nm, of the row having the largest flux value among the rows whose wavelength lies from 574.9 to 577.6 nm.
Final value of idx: 575.403 nm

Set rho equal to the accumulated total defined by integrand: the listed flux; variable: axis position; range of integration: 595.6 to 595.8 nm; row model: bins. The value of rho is 8.60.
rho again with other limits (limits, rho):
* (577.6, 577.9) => 14.31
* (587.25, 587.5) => 11.02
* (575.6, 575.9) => 13.89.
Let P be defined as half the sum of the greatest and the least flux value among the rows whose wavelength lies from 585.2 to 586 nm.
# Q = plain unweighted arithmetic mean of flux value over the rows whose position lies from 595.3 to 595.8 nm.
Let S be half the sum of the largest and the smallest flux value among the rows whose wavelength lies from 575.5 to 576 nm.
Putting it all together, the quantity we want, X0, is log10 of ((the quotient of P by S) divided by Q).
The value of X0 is -1.63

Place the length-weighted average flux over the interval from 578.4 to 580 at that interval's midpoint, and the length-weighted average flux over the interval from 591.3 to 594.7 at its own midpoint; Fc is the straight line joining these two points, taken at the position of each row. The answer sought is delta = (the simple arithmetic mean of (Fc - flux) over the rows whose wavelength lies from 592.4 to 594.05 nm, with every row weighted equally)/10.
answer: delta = -0.1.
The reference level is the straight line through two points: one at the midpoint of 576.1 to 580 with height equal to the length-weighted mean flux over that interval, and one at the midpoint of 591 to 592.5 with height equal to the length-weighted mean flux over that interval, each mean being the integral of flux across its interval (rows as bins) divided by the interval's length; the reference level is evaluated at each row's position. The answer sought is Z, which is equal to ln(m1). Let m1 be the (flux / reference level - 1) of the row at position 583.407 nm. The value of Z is -2.3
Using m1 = 0.10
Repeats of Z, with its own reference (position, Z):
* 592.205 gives -2.9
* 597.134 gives -1.4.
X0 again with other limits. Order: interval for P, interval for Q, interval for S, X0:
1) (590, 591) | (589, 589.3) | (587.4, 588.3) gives -1.55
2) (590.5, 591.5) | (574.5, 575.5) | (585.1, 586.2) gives -1.79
